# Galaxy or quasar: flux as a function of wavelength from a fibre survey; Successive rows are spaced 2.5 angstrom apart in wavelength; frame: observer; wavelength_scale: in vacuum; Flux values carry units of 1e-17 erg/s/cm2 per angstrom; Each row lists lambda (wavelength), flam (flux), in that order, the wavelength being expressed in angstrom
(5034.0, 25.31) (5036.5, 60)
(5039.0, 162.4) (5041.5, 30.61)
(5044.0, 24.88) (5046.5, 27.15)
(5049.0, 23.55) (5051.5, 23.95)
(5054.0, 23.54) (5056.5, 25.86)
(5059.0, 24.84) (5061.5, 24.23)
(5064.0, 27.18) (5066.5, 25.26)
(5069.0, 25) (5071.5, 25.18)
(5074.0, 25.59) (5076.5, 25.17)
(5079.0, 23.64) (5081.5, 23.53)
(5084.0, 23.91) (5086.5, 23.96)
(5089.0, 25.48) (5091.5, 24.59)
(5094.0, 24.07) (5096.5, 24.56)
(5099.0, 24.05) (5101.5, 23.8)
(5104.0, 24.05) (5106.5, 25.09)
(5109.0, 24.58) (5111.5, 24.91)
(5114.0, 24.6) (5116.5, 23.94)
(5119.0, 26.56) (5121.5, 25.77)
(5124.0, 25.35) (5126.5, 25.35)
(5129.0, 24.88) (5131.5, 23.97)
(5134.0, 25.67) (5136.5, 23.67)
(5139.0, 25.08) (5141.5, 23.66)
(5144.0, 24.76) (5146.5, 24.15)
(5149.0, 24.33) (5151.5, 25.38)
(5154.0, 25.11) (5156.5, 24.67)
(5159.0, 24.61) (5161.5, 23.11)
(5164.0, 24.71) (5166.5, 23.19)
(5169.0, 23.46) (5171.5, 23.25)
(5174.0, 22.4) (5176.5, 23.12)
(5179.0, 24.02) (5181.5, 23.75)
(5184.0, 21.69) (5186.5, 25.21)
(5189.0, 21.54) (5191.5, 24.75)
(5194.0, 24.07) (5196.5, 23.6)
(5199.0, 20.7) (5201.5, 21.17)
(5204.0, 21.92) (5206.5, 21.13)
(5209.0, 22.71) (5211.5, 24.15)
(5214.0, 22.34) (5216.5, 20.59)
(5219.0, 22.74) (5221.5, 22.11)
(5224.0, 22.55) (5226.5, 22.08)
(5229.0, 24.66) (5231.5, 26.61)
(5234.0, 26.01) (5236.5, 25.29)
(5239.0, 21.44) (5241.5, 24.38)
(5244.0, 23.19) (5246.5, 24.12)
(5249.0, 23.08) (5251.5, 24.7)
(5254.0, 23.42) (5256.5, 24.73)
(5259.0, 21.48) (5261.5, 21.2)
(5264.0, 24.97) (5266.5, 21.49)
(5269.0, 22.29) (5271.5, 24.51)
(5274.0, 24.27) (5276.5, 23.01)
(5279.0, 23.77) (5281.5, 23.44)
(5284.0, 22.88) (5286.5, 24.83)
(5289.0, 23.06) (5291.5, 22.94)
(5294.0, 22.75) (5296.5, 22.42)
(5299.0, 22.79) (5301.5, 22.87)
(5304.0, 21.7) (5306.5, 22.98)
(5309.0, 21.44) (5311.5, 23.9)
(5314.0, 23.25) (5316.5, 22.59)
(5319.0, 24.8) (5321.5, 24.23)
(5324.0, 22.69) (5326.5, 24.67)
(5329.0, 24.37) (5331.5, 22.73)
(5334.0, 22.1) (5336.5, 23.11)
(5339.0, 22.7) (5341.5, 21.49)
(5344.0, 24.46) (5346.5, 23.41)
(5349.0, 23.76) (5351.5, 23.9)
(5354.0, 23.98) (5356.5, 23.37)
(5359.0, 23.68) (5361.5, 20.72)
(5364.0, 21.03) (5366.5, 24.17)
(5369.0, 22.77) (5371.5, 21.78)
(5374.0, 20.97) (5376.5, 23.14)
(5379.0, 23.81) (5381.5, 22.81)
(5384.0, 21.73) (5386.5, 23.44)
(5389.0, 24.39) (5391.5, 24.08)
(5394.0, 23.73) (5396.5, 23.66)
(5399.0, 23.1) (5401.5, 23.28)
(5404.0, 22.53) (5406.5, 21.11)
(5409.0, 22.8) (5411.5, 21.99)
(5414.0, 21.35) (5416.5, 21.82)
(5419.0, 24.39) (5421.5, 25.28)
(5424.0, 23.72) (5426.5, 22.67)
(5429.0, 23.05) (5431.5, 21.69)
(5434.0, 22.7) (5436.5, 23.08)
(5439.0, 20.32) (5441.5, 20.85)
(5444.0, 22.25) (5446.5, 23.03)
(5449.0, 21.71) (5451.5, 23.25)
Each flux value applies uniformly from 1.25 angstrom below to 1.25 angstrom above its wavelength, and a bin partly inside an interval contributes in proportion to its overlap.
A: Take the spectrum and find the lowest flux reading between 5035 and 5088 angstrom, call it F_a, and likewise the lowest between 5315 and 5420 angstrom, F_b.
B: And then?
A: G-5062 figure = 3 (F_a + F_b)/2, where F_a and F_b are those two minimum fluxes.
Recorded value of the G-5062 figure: 66.4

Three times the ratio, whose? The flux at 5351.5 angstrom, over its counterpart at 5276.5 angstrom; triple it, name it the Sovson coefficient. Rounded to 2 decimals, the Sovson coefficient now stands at 3.12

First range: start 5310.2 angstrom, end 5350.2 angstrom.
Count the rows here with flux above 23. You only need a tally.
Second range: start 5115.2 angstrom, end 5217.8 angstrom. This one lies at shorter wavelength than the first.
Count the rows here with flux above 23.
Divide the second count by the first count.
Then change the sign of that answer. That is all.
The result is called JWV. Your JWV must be -3.1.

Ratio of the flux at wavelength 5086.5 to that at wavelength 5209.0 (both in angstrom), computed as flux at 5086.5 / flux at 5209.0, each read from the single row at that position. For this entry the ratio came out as 1.06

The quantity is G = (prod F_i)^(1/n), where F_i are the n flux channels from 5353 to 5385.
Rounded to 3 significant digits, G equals 22.6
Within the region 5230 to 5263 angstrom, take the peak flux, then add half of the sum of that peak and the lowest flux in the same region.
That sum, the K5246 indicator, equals 50.5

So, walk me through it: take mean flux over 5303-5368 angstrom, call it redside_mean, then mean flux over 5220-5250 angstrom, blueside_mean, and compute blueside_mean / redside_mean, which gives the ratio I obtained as 1.029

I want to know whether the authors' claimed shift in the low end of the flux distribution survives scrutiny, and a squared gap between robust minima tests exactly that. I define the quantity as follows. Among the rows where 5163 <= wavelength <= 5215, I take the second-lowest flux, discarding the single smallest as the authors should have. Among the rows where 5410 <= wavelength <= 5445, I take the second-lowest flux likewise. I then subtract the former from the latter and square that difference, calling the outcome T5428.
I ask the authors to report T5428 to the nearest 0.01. 0.08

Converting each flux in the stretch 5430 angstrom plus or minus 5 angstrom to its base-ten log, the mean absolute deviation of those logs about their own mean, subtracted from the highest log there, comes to 1.35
